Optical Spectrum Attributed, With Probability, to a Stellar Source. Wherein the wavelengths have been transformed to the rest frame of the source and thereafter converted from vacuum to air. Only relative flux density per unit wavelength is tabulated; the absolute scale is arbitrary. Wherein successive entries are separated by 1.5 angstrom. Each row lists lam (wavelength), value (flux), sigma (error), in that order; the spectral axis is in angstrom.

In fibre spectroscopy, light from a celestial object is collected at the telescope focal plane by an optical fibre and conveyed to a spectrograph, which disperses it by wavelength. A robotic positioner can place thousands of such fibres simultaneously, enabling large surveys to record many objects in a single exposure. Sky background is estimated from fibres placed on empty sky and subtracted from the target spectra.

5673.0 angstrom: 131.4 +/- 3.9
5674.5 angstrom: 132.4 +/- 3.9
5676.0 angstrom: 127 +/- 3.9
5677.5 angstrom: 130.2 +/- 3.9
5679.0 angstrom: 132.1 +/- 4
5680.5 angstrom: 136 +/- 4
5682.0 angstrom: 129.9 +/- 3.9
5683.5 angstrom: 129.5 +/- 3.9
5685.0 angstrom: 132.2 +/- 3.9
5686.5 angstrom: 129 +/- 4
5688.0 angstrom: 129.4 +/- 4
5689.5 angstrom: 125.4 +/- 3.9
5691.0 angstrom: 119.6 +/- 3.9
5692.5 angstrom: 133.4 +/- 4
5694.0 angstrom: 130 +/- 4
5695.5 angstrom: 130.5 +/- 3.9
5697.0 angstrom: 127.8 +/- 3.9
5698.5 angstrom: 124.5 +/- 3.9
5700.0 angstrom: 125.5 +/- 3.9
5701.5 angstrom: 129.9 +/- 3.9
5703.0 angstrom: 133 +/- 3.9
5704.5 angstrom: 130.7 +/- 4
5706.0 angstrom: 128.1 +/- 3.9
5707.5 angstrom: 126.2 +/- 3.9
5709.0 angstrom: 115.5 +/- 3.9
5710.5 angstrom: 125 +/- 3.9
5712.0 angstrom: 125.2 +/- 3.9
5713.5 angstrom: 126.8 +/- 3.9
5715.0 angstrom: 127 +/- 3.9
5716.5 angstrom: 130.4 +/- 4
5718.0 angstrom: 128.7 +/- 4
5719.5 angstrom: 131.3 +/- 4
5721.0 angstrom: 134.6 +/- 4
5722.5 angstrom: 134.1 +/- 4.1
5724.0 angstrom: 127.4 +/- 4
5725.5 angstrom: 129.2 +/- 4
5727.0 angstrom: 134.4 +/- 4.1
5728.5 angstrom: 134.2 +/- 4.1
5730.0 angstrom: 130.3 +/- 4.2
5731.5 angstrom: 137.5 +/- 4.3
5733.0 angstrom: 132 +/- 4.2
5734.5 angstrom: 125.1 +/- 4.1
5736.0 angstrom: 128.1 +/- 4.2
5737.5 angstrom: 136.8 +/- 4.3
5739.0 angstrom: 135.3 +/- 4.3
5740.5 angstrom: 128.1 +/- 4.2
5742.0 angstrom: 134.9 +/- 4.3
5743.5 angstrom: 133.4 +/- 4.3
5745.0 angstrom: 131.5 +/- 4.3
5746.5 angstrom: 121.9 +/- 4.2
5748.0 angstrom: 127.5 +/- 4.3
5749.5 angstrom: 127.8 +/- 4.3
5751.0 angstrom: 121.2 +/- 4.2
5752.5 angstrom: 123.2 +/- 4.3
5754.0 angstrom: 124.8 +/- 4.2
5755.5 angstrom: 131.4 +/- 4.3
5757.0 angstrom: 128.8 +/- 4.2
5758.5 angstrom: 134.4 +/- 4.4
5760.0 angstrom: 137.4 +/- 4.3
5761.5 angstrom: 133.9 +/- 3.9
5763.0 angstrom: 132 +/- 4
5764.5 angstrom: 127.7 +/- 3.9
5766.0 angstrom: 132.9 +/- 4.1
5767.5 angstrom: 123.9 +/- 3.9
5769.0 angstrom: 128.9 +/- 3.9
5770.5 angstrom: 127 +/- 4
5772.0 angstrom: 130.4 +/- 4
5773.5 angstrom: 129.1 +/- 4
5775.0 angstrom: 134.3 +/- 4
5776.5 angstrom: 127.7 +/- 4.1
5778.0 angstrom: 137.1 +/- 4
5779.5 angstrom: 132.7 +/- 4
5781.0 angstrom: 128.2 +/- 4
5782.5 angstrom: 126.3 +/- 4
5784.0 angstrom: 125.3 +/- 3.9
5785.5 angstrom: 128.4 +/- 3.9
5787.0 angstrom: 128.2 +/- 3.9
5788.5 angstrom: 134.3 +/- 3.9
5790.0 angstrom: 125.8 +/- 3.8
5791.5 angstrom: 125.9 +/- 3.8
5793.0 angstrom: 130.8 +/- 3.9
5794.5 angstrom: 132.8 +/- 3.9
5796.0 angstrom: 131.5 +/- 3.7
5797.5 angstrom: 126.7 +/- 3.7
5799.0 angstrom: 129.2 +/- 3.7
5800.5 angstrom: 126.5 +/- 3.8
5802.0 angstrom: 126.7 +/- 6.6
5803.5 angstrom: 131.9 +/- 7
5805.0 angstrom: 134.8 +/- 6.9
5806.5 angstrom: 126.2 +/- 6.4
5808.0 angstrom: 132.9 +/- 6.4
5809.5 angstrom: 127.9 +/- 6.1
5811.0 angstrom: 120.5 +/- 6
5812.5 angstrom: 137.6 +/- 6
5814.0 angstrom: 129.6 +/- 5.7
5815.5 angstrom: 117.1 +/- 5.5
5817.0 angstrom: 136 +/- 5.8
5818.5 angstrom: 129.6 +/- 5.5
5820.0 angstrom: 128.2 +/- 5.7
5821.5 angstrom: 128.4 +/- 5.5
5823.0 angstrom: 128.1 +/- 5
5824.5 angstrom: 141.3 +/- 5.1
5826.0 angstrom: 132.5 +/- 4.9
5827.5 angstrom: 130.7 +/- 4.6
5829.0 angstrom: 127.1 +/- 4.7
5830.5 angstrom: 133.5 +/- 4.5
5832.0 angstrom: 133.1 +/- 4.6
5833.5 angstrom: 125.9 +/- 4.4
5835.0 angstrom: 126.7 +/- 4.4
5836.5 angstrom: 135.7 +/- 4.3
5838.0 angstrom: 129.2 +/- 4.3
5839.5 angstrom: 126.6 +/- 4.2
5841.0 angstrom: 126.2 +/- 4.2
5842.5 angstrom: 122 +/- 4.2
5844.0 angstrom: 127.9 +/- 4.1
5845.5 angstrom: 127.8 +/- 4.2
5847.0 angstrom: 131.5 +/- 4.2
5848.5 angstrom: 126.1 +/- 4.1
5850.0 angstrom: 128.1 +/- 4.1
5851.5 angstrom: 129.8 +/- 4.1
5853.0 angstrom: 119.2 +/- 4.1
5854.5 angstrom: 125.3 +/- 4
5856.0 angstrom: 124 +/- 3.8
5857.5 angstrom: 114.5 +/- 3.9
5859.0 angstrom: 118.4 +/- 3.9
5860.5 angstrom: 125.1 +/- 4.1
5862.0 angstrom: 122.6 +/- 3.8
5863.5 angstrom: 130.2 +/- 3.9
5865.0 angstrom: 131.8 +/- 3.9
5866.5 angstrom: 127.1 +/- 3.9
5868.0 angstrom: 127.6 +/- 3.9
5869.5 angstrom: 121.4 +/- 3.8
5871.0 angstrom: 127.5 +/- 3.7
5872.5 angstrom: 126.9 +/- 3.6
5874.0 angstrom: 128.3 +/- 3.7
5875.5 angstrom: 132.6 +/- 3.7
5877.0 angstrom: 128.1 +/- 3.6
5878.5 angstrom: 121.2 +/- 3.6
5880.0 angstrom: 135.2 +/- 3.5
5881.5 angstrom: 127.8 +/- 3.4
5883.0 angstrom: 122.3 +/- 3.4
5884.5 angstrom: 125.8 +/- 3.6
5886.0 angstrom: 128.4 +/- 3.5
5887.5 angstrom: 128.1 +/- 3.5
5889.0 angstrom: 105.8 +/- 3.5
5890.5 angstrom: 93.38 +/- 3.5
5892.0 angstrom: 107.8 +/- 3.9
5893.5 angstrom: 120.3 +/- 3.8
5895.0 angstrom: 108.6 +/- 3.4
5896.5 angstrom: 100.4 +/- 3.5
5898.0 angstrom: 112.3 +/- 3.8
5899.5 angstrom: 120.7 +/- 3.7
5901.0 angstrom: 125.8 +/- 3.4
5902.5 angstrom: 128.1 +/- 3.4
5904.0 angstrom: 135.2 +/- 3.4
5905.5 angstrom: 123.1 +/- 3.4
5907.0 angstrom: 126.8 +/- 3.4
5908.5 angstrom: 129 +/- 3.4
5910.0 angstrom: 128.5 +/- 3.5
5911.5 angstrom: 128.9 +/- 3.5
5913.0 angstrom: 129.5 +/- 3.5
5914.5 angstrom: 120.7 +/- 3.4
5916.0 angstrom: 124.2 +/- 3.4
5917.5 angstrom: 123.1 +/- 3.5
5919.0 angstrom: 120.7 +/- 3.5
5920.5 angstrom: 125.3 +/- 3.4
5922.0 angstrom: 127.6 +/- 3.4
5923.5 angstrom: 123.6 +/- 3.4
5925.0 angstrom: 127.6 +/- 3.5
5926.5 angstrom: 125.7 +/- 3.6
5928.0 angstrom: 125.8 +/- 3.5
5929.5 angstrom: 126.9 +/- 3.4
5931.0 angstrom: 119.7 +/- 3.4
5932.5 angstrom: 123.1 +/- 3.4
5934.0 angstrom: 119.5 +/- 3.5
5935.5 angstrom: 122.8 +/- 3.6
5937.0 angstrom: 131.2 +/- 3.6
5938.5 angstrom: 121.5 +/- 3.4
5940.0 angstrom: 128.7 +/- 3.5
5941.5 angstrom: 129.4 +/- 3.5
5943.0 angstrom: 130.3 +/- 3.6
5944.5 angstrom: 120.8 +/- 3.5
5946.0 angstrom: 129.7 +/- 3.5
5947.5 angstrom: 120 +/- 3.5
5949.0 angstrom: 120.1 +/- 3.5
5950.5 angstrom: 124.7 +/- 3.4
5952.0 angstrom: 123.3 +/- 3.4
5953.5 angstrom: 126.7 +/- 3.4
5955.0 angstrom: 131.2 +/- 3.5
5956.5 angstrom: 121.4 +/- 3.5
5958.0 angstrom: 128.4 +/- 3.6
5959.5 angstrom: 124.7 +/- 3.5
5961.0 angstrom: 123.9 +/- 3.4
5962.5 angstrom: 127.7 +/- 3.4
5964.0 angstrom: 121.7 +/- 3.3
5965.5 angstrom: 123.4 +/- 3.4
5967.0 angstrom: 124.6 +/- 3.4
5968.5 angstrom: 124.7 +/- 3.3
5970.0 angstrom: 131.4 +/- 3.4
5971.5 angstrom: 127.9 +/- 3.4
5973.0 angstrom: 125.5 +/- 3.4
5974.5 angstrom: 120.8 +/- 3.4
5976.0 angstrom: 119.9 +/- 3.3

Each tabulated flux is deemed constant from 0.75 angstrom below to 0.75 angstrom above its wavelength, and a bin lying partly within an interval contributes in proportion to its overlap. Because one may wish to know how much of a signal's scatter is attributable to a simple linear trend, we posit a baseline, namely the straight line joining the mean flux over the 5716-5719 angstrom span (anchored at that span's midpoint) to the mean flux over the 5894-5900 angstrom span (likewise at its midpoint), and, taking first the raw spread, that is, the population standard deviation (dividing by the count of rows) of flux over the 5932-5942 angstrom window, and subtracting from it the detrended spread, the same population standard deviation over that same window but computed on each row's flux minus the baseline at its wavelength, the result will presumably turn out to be -0.20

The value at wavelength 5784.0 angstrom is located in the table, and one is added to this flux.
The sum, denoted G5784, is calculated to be 126.3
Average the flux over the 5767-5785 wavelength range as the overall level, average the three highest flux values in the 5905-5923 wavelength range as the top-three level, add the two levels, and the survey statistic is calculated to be 258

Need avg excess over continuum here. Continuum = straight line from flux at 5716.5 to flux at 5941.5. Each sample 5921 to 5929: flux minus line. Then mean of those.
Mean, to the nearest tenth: -3.4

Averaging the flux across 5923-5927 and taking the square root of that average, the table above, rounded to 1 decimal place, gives 11.2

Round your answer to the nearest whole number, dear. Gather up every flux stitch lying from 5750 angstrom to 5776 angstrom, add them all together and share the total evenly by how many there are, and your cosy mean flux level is 129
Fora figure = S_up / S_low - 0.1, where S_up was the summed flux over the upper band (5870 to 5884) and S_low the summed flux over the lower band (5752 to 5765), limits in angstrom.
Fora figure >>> 0.880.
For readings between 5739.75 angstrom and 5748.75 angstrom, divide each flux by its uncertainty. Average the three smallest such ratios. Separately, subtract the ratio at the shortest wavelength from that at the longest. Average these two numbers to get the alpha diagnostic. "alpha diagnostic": 14.4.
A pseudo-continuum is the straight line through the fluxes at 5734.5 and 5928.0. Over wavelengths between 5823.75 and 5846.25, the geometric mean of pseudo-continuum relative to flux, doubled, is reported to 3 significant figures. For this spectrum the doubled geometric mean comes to 1.94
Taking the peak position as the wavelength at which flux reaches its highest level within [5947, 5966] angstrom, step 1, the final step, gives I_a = 5955.0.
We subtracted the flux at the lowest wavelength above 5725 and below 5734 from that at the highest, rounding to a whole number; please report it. 3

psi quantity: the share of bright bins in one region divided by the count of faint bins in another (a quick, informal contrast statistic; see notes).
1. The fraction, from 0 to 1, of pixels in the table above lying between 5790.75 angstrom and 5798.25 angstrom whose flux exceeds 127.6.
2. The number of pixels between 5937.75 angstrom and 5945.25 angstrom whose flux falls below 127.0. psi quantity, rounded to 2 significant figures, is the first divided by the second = 0.30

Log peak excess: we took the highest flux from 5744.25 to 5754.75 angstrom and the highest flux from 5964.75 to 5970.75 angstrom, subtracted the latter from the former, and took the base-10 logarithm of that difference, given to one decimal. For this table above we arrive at -1.0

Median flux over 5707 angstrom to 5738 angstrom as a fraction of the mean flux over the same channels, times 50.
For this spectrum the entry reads 49.9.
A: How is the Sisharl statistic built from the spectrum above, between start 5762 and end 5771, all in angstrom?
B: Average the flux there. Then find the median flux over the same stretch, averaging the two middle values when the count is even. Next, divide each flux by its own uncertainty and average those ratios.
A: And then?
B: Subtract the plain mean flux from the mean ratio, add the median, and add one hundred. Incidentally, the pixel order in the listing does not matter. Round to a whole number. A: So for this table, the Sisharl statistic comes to 132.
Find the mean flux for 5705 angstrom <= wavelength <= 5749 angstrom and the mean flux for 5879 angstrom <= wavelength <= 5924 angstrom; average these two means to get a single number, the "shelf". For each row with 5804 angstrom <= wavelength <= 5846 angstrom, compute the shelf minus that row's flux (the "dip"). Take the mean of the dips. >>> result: -3.6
